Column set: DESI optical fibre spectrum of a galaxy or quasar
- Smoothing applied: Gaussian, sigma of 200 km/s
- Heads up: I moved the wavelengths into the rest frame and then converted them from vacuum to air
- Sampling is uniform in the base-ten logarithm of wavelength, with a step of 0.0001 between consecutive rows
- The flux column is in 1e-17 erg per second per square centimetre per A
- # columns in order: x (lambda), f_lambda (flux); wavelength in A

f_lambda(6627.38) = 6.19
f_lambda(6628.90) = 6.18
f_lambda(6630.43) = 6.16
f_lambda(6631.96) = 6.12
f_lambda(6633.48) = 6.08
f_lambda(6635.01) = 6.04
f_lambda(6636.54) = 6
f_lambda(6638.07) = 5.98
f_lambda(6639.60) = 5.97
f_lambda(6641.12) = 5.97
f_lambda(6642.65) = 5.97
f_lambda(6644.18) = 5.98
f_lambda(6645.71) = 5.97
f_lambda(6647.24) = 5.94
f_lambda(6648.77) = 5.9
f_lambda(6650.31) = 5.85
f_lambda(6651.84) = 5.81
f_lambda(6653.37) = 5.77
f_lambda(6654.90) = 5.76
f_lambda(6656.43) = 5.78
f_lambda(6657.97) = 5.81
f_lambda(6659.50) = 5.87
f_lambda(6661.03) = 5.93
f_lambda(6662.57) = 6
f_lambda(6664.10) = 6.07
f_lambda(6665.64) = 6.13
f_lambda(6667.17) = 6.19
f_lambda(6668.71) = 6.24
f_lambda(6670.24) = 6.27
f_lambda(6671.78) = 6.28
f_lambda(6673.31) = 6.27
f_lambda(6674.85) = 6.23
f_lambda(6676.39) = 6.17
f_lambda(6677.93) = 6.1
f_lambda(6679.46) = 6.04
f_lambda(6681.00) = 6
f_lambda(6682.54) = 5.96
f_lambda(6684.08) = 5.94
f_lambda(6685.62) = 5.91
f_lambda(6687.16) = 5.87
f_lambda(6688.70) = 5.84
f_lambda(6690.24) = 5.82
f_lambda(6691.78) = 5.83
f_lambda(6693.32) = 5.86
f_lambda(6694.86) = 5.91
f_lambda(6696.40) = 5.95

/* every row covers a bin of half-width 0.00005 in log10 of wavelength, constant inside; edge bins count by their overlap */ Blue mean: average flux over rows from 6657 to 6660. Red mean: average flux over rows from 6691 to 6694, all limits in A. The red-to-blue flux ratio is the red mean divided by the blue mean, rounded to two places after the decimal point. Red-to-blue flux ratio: 1.00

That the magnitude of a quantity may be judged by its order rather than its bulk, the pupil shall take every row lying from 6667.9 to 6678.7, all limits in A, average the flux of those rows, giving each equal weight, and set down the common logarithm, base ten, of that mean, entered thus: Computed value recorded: 0.794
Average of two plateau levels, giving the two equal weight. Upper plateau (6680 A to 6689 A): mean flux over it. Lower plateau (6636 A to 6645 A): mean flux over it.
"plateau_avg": 5.95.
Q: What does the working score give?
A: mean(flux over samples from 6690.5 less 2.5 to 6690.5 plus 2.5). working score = 5.83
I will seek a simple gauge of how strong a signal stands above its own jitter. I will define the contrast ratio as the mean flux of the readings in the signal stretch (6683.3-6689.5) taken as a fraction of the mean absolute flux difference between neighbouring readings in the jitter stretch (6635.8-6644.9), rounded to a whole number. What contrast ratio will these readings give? 736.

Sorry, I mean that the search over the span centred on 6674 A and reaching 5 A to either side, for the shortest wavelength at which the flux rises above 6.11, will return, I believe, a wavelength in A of 6670.24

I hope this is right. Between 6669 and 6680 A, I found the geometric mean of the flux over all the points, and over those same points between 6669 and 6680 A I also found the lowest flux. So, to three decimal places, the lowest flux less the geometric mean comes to -0.154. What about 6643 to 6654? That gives -0.118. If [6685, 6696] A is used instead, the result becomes -0.043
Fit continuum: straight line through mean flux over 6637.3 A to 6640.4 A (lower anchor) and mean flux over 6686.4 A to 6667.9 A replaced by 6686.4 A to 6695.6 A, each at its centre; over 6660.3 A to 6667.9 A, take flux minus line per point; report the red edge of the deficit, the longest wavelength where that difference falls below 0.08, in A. 6662.57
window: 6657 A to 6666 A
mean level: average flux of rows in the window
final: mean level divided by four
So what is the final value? 1.49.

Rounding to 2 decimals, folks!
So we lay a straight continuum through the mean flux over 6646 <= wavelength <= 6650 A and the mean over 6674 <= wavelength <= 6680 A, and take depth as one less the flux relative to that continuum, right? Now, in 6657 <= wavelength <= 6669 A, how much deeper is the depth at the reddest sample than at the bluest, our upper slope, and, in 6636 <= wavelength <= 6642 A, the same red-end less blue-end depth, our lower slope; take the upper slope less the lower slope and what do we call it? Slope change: -0.07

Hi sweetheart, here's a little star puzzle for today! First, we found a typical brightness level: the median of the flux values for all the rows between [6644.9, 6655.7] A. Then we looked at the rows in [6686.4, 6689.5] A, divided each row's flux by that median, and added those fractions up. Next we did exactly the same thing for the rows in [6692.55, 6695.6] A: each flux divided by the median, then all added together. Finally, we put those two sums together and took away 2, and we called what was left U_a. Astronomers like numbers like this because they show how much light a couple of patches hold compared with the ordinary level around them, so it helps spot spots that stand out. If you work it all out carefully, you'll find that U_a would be 2.01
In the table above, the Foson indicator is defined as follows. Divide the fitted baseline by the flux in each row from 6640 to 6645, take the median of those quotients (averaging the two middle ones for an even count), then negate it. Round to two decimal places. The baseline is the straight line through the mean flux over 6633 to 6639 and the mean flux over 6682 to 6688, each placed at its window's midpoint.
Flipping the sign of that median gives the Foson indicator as -1.01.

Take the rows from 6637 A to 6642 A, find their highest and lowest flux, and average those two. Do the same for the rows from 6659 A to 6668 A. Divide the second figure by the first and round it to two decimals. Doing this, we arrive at 1.01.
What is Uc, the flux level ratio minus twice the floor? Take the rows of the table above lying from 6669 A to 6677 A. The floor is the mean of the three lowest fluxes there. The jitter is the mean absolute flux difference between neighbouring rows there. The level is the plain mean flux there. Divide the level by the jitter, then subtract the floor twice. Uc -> 196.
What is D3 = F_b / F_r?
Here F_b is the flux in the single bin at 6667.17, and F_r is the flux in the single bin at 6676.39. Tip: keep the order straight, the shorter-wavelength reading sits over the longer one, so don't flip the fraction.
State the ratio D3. 1.00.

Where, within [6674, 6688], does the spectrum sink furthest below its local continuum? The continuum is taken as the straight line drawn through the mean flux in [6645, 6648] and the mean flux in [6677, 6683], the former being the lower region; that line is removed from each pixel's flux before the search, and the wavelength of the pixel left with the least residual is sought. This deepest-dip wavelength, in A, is 6687.16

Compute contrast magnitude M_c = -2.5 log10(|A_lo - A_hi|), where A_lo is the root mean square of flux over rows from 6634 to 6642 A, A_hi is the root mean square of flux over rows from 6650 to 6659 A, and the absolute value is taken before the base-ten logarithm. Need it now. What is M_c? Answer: 1.8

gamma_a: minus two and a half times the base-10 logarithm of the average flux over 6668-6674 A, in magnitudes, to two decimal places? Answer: -1.99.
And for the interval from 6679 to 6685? -1.94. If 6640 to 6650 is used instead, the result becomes -1.94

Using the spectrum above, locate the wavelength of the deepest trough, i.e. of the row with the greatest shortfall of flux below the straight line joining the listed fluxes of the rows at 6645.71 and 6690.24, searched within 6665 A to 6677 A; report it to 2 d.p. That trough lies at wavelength 6665.64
